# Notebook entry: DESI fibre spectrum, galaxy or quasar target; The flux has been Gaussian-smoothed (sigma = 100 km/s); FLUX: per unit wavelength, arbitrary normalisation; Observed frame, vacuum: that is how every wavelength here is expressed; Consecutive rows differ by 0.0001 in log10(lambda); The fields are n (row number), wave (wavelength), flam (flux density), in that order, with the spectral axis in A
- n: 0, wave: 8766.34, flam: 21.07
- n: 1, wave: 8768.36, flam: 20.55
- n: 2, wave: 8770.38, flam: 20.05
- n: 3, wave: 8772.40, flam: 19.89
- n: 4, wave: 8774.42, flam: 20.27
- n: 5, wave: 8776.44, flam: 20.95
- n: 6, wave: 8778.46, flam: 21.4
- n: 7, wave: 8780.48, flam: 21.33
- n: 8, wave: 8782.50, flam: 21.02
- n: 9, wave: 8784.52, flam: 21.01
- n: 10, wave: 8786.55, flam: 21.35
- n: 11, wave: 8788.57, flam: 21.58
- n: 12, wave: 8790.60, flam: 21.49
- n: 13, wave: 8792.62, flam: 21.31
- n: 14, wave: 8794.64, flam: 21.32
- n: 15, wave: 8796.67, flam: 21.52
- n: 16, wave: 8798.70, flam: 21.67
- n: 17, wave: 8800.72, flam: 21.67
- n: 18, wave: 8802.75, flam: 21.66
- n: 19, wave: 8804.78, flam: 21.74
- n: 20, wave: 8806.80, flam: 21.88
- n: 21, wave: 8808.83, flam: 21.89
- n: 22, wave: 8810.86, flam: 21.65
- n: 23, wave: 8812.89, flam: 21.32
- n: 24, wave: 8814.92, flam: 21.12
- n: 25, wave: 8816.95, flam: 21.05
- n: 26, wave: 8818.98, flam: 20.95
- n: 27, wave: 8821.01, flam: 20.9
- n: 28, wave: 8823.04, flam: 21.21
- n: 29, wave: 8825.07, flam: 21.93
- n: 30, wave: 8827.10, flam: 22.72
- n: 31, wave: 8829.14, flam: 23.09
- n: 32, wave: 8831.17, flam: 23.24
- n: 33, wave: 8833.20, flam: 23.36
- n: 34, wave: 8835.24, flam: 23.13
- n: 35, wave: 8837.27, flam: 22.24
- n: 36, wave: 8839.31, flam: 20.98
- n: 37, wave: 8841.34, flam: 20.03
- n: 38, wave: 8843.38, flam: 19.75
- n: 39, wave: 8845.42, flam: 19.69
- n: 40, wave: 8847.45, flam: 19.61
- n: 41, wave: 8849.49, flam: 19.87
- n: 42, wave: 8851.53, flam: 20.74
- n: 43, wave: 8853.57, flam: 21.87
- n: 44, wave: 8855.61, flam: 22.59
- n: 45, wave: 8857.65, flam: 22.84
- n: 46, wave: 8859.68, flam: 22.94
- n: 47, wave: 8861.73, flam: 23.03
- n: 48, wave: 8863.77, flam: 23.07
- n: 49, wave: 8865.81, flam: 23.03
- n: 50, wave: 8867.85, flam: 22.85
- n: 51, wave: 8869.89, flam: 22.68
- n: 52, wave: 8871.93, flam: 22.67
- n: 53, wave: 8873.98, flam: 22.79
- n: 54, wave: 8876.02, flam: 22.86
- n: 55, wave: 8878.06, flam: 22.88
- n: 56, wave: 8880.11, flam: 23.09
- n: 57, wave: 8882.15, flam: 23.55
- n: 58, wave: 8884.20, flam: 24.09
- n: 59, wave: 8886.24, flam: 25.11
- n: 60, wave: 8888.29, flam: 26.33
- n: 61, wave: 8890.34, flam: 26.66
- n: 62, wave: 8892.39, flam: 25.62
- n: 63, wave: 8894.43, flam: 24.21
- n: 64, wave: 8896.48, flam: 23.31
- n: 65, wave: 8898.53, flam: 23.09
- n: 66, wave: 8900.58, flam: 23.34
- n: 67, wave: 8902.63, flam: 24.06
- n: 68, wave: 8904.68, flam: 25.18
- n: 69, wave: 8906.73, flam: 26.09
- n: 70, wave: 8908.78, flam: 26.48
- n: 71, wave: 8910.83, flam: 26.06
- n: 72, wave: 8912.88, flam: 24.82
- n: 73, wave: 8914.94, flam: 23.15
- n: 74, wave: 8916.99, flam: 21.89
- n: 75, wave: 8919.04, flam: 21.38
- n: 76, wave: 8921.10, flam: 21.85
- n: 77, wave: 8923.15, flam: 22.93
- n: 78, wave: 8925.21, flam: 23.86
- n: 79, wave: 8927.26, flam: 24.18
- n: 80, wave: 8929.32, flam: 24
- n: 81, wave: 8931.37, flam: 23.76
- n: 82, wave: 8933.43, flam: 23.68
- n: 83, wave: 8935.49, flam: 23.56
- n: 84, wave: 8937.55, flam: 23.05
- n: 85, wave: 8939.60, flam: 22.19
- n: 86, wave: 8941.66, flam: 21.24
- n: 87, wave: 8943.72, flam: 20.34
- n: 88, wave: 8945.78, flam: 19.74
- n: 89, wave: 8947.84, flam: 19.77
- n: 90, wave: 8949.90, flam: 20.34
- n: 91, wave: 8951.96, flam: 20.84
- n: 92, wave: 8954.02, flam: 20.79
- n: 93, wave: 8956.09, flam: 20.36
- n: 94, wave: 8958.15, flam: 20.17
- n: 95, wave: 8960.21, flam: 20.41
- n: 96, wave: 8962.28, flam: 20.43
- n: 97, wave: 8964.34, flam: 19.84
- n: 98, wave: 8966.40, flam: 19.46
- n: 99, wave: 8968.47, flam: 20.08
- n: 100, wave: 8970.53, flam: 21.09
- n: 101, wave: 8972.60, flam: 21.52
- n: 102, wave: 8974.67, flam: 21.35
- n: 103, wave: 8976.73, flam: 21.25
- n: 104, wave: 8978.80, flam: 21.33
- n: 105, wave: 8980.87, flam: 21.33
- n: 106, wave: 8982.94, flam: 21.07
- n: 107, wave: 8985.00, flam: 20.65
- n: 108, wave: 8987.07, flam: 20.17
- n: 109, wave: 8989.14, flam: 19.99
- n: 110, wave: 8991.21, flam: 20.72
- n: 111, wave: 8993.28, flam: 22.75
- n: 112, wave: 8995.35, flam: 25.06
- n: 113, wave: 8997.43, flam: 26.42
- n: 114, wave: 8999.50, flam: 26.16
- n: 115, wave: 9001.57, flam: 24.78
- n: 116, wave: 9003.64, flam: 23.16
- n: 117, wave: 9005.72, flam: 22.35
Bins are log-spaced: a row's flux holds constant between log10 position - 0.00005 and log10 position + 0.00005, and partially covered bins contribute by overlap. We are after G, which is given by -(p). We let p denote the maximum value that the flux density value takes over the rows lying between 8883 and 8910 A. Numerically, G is -27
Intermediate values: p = 26.66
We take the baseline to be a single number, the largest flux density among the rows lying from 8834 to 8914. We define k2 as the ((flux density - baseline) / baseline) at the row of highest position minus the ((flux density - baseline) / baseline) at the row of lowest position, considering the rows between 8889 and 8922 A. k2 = -0.18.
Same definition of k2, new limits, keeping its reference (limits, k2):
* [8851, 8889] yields 0.21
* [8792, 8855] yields 0.02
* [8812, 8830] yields 0.07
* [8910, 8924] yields -0.12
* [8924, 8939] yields -0.03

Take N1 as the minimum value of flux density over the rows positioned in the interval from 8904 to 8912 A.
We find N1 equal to 25.18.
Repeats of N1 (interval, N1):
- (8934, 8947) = 19.74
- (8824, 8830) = 21.93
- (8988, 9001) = 19.99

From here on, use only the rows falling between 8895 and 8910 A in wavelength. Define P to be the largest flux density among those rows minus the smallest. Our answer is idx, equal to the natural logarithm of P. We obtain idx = 1.2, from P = 3.4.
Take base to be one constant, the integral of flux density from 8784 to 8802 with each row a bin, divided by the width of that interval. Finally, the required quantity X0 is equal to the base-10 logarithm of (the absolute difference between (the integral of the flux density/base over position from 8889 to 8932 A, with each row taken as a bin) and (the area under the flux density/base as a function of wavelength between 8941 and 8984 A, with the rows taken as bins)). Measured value 0.85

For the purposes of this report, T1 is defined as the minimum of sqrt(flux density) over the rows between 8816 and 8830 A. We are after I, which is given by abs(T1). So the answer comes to 4.57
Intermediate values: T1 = 4.57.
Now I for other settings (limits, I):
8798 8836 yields 4.57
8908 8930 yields 4.62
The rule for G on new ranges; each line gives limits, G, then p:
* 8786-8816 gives -22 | 21.89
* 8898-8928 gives -26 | 26.48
